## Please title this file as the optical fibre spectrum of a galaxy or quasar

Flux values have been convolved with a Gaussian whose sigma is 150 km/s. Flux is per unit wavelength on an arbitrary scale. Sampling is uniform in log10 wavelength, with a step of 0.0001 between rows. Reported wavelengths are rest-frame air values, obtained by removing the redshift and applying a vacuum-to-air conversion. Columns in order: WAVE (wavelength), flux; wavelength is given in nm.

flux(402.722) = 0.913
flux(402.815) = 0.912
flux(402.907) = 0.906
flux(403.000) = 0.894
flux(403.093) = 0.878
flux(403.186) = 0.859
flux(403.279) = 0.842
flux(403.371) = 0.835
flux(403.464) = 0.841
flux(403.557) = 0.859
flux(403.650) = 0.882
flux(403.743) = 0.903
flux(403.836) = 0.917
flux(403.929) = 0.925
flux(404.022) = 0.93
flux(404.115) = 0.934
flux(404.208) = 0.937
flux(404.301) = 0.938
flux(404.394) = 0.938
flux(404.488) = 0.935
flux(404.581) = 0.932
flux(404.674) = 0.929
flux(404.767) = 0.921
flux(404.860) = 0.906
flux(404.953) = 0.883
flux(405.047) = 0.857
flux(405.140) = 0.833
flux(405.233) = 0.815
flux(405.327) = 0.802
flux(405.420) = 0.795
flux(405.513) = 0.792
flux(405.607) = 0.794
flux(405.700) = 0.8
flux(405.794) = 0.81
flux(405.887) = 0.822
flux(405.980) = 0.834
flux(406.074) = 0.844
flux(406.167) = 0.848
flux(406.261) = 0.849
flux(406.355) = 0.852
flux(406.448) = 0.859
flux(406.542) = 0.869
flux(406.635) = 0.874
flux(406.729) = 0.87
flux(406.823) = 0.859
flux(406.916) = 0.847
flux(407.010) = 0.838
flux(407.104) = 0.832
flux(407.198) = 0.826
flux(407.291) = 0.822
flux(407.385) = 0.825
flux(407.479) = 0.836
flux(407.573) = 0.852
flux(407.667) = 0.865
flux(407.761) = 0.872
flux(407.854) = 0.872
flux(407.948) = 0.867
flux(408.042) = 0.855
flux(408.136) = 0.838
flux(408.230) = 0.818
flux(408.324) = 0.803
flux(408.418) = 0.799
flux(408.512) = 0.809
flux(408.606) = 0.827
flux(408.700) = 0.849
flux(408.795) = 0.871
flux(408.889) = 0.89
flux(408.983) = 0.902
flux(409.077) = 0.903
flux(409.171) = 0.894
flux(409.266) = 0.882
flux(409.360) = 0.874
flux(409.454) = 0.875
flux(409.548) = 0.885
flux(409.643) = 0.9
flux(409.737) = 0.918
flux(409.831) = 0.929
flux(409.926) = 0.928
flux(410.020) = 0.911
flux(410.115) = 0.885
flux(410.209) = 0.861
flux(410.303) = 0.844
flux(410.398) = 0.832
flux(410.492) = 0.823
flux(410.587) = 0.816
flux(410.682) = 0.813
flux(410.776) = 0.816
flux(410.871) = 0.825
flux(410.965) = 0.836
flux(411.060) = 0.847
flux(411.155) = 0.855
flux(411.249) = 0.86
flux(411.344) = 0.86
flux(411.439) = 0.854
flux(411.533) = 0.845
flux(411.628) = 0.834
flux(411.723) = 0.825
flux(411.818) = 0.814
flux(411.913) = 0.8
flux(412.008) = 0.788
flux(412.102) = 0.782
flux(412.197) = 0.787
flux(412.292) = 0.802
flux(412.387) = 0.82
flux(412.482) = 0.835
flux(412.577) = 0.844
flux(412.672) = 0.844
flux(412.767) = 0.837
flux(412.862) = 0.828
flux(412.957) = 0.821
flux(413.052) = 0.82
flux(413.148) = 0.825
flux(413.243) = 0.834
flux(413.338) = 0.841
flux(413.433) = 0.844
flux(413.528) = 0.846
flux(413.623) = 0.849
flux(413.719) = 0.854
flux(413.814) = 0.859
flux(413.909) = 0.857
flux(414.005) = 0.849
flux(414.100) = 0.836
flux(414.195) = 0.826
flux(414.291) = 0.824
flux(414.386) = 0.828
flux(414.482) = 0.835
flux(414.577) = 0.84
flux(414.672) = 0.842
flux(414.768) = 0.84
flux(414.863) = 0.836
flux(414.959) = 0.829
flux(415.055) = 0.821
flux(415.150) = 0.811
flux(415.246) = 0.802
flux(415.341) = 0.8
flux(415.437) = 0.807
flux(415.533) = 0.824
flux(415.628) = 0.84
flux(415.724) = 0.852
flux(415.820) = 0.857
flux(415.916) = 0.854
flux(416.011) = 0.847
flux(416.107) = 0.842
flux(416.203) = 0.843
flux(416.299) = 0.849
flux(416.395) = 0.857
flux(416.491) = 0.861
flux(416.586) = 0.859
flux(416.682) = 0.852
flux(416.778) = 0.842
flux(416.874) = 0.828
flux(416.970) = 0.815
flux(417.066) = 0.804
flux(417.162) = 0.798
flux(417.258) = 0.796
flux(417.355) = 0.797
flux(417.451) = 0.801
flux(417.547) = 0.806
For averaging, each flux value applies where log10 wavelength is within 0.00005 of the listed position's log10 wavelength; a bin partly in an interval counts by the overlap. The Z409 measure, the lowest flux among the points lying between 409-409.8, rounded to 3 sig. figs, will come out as 0.874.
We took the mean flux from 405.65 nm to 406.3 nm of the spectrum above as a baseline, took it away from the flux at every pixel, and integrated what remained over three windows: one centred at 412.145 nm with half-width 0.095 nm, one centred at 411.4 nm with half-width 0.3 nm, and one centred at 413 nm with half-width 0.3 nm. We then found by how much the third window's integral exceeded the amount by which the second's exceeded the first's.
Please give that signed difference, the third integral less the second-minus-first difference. -0.022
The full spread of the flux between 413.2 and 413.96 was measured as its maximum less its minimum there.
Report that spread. 0.025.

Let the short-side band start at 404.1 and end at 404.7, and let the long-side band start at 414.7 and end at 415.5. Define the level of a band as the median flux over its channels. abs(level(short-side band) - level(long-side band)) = 0.12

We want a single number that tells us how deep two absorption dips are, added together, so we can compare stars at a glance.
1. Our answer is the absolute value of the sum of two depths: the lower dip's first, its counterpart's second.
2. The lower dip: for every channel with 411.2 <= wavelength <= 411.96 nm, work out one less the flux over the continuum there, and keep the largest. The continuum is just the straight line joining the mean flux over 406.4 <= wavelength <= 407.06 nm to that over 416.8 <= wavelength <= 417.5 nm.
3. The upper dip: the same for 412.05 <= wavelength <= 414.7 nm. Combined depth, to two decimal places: 0.10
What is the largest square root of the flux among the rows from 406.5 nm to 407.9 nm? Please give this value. 0.935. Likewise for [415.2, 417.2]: 0.928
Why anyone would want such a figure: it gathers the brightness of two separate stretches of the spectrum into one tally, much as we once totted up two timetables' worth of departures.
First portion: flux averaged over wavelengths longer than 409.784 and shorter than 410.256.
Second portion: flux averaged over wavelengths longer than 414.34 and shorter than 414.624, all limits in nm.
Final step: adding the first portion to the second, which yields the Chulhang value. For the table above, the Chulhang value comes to 1.737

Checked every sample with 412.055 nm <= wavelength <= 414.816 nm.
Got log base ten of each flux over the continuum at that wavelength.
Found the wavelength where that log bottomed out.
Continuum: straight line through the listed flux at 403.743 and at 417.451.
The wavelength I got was 412.102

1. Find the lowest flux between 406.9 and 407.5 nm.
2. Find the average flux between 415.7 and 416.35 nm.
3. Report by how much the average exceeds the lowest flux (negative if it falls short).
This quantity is 0.027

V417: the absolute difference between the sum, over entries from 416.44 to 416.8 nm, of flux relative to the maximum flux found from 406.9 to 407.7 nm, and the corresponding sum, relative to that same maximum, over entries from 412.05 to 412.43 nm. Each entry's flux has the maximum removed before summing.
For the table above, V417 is 0.22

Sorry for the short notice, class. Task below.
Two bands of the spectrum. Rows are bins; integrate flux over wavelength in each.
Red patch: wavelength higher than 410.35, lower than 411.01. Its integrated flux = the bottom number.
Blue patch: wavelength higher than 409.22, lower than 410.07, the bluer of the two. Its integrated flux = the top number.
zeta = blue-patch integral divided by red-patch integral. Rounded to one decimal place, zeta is 1.4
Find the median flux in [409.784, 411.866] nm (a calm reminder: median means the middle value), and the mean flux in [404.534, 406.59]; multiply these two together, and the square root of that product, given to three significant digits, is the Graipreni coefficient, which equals 0.846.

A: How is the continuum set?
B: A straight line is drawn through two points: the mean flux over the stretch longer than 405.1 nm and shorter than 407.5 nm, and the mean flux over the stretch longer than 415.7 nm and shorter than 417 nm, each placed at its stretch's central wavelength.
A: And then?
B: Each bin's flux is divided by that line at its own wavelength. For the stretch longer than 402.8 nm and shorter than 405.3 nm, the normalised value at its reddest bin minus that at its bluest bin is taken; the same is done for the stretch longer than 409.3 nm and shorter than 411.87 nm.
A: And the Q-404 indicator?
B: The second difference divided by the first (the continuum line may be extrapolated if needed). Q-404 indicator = 0.62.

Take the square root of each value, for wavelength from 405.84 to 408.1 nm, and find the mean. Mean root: 0.922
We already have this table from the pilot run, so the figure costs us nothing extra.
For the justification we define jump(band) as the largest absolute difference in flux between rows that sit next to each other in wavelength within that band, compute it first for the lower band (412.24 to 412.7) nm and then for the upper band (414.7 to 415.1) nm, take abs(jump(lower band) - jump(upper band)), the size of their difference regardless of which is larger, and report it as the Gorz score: 0.010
